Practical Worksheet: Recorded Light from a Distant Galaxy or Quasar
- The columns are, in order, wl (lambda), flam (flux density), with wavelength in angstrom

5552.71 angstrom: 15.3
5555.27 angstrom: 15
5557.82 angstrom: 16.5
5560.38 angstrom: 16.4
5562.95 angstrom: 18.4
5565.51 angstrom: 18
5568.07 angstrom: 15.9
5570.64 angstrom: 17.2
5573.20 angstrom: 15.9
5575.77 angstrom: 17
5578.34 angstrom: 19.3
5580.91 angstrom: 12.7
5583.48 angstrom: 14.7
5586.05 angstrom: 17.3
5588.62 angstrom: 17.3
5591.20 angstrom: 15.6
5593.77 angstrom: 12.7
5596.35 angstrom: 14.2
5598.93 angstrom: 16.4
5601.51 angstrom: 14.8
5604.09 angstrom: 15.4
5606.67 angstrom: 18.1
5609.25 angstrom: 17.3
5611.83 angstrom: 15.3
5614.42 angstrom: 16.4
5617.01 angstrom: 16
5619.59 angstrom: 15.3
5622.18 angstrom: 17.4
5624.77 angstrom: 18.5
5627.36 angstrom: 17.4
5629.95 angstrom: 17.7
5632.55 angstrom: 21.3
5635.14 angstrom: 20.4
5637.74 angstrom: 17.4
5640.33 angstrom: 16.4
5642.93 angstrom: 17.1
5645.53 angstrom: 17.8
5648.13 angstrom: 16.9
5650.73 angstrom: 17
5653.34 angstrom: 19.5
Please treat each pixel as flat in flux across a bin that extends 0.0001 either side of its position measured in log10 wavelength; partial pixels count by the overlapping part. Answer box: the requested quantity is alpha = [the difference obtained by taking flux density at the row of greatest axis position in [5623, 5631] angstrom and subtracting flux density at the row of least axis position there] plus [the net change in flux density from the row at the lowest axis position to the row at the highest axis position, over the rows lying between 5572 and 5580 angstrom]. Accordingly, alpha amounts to 3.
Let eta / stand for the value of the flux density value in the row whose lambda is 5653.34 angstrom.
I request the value 19.5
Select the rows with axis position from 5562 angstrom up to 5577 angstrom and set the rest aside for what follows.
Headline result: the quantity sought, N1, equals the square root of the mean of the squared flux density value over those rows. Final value 17.1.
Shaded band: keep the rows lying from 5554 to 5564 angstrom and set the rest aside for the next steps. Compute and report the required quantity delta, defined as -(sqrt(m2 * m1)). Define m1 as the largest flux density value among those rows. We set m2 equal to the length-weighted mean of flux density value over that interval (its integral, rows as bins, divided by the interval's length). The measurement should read -17.4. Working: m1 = 18.4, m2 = 16.5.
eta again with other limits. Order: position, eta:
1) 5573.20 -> 15.9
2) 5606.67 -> 18.1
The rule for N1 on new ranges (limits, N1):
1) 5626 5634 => 18.9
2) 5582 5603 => 15.4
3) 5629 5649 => 18.2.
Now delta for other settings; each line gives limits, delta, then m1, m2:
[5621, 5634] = -19.8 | 21.3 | 18.5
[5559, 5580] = -18.2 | 19.3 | 17.2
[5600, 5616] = -17.1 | 18.1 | 16.2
